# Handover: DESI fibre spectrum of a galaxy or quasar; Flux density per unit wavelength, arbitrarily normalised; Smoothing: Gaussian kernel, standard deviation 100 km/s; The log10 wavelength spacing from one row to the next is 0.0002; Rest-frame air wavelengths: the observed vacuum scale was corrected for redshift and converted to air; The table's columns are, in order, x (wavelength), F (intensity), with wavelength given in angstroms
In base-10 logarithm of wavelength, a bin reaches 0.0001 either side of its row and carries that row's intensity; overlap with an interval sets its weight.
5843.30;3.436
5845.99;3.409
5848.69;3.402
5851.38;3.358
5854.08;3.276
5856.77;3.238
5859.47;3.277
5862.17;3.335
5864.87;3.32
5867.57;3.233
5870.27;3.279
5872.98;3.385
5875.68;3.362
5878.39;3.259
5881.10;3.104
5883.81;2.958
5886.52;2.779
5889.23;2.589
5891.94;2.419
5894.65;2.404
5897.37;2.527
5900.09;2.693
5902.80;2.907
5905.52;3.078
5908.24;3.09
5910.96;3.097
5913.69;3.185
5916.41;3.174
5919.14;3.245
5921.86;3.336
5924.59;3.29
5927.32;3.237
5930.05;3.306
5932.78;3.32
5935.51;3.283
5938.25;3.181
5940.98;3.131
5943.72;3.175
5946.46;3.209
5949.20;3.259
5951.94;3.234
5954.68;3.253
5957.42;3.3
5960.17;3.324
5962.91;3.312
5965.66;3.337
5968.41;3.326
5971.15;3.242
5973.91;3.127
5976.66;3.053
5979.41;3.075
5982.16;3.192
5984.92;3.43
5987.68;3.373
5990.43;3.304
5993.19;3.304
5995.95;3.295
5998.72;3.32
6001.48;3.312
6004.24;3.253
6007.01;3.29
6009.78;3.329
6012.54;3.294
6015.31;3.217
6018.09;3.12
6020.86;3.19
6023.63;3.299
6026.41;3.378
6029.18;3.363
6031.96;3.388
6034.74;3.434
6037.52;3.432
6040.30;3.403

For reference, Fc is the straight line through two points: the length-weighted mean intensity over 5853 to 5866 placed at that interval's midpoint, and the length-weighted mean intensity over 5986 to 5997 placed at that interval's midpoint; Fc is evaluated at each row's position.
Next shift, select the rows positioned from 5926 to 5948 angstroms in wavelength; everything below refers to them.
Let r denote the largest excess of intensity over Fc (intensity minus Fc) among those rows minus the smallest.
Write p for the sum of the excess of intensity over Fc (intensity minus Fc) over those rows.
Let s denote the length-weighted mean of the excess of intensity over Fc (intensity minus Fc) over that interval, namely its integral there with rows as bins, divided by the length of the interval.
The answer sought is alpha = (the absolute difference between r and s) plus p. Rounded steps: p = -0.6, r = 0.19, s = -0.08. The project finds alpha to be -0.4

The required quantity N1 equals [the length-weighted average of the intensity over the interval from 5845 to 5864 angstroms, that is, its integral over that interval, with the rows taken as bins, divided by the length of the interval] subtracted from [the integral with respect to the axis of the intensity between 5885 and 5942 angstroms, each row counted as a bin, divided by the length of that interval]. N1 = -0.31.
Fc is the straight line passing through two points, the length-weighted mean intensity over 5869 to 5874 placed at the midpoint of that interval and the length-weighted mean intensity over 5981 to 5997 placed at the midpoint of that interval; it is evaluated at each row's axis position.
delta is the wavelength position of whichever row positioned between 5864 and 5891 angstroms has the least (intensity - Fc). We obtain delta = 5889.23 angstroms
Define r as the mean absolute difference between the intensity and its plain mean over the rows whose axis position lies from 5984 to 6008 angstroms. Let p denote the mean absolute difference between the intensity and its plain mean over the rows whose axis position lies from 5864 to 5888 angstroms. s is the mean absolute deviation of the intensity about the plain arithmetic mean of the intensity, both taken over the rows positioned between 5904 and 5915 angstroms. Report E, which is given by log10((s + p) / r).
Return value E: 0.7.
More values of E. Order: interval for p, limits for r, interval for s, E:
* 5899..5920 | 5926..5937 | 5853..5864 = 0.8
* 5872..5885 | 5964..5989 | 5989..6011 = 0.2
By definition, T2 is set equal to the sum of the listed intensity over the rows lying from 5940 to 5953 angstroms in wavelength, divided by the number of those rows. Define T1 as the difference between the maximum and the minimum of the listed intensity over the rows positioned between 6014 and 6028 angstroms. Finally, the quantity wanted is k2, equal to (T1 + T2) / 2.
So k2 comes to 1.73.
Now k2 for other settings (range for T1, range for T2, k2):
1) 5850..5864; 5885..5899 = 1.33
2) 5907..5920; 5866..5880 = 1.73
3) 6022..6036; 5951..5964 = 1.71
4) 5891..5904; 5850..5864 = 1.90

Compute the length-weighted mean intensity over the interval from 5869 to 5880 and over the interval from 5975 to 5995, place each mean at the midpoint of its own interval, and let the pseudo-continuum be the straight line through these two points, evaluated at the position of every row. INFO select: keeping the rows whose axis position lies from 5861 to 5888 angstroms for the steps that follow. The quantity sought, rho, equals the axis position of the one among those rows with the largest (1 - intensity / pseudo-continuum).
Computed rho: 5886.52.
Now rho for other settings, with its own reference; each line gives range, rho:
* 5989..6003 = 5995.95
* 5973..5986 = 5976.66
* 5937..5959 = 5940.98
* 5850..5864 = 5856.77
